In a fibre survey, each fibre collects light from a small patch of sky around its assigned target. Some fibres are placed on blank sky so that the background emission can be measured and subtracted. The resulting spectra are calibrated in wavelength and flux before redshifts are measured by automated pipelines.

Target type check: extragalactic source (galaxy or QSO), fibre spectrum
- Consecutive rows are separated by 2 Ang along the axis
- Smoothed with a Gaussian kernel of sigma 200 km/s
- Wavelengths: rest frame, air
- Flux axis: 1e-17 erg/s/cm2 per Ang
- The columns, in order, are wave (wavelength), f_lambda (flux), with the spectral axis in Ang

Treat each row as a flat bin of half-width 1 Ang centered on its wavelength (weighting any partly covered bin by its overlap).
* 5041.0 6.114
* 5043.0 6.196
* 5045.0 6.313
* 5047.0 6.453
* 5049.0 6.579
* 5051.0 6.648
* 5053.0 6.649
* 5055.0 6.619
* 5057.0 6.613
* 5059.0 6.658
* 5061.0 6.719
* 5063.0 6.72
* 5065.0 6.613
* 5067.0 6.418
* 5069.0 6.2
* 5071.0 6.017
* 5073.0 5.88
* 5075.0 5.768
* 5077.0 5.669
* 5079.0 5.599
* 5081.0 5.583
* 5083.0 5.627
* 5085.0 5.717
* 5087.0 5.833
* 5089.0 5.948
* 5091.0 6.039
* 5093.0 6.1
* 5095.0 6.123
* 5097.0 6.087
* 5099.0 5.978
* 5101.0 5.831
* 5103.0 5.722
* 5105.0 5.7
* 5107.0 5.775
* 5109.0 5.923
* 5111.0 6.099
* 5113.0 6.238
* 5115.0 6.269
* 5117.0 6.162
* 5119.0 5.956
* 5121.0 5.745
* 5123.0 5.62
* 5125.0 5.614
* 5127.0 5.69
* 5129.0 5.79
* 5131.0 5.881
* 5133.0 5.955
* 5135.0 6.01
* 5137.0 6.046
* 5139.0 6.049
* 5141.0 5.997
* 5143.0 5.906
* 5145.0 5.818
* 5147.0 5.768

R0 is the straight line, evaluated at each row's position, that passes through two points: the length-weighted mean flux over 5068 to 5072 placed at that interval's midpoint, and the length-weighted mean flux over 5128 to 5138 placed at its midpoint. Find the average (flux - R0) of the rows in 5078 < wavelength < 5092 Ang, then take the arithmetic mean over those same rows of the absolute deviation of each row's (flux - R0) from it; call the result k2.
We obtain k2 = 0.16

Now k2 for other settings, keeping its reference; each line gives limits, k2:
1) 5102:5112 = 0.14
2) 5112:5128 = 0.23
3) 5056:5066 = 0.05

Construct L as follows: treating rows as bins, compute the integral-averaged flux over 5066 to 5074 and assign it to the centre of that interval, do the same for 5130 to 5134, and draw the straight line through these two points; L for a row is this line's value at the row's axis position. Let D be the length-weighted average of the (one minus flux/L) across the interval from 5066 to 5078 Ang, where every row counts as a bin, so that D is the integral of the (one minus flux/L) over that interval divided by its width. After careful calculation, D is 0.021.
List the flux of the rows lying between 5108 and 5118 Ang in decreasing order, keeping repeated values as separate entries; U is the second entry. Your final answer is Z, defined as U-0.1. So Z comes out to 6.14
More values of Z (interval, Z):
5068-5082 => 5.92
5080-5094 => 5.94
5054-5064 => 6.62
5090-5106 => 6.00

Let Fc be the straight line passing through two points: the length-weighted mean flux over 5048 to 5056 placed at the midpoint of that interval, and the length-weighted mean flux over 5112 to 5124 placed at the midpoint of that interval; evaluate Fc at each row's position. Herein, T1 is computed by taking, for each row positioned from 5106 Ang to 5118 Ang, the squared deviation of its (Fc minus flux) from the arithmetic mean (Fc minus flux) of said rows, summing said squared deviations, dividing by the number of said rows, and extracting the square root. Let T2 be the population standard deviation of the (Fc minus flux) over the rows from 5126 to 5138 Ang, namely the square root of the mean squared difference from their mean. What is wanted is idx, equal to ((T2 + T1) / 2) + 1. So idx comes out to 1.18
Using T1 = 0.20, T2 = 0.156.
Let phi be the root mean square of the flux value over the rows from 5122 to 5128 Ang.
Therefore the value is 5.64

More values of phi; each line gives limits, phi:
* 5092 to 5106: 5.94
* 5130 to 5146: 5.96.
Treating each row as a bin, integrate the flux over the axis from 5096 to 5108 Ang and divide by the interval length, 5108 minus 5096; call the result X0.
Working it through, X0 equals 5.8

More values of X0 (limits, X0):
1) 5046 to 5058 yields 6.6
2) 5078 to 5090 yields 5.7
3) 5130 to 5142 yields 6.0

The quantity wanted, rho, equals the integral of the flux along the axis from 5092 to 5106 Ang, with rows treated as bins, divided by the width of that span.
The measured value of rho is 5.93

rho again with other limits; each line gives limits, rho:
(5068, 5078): 5.91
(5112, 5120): 6.16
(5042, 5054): 6.47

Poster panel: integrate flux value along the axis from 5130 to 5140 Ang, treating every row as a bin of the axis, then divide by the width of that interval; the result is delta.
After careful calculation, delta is 5.99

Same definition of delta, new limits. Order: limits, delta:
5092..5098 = 6.10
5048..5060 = 6.63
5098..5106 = 5.81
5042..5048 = 6.32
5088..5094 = 6.03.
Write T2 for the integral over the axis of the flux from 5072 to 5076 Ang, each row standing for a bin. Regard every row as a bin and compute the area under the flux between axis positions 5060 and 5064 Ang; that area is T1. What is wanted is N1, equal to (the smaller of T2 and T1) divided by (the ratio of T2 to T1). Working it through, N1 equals 26.9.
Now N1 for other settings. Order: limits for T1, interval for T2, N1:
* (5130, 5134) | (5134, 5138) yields 23.2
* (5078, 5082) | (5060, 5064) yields 18.6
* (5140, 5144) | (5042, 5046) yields 22.7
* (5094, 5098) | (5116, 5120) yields 24.4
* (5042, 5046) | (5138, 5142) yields 25.0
